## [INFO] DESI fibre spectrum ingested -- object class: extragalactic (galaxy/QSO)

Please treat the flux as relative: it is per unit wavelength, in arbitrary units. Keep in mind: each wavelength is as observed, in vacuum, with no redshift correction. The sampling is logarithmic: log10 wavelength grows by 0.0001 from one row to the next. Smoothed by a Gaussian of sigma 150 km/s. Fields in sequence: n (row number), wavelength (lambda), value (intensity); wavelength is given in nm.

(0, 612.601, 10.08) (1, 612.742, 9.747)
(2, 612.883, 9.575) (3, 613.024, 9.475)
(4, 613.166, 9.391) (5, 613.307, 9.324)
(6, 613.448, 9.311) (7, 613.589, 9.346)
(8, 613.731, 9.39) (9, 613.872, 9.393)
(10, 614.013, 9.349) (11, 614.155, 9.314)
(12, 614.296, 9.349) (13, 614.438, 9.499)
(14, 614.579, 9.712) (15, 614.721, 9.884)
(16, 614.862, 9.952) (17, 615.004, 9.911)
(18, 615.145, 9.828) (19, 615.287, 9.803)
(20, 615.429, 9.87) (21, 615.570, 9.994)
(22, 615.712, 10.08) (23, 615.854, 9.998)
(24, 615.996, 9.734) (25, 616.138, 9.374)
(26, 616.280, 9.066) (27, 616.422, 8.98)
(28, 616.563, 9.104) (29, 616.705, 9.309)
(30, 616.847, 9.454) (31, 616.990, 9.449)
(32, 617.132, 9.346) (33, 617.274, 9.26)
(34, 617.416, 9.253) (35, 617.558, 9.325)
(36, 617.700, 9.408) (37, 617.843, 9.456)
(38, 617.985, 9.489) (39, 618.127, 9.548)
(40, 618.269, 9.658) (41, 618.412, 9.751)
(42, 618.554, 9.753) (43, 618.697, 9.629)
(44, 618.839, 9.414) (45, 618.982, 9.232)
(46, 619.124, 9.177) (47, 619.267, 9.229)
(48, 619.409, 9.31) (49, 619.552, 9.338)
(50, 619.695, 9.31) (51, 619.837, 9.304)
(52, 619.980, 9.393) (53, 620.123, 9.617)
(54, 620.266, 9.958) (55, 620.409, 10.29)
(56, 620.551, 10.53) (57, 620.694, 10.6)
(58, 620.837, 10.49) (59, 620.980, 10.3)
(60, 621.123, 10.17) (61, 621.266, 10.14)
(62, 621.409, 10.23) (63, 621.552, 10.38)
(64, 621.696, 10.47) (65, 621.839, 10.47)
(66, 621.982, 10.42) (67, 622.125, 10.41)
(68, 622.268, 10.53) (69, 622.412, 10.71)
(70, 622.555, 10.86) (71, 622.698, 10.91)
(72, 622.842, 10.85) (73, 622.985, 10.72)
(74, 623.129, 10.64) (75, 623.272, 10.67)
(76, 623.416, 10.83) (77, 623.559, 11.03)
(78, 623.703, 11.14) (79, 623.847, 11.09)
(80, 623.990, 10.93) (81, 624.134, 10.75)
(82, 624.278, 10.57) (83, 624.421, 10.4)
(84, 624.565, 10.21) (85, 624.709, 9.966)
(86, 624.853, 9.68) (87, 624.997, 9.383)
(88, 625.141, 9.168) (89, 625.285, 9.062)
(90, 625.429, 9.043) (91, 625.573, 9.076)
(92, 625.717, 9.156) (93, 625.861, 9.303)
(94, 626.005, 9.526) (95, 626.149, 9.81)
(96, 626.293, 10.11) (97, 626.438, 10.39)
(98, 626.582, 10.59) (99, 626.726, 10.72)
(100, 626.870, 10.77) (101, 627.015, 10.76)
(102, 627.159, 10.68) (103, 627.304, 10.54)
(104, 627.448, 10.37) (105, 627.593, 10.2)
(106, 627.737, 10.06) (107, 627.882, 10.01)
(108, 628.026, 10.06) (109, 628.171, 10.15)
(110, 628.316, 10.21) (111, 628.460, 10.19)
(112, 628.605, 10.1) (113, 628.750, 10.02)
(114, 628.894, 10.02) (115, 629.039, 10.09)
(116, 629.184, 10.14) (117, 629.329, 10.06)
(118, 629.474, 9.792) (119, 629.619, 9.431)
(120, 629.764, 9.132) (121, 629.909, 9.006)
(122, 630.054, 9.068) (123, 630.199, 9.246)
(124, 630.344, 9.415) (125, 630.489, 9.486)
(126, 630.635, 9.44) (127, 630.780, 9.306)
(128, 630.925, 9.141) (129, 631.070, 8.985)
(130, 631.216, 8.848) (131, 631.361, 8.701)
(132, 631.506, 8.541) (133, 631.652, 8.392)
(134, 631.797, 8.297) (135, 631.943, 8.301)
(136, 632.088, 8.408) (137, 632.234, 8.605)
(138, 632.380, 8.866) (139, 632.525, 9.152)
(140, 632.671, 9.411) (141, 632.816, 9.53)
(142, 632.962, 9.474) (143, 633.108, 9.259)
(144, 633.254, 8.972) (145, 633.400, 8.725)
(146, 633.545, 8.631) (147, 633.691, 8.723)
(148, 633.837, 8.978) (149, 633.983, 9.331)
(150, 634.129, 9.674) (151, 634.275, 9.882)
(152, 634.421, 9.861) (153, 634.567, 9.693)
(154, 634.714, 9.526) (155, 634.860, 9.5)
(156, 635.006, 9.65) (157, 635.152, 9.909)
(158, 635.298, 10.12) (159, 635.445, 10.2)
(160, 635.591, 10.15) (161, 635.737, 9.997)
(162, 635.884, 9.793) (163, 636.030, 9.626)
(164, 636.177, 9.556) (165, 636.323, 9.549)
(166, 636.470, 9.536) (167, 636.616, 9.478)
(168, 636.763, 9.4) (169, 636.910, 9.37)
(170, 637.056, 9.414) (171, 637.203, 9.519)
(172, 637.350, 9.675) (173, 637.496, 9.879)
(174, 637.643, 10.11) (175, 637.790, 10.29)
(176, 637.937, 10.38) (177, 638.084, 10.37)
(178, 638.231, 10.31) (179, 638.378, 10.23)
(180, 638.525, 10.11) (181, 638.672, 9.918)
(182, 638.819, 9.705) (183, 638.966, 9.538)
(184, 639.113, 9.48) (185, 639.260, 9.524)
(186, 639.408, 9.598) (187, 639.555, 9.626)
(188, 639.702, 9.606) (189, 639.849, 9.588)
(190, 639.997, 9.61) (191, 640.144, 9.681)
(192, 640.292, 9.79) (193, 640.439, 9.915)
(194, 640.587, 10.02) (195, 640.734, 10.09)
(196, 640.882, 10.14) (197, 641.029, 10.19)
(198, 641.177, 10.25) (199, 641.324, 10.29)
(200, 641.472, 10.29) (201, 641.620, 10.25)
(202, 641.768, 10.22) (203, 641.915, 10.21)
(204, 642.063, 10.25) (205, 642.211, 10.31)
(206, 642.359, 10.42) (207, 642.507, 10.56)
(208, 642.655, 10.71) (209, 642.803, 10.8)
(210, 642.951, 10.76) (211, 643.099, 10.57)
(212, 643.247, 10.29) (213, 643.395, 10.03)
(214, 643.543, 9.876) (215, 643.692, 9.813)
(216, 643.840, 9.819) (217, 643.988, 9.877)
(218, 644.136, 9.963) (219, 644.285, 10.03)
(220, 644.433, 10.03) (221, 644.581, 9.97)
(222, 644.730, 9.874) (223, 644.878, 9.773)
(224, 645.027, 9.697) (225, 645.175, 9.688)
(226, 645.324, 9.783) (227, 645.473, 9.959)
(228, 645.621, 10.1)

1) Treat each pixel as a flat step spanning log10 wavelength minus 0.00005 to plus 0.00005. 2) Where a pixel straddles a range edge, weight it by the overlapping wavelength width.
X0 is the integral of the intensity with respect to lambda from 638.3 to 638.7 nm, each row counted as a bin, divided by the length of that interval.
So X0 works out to 10.1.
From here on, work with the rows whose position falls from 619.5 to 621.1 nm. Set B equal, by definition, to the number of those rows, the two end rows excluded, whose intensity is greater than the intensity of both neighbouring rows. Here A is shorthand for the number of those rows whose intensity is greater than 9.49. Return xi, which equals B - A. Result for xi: -6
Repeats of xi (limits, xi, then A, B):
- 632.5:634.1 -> 0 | 1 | 1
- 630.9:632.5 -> 0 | 0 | 0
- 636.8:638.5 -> -8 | 9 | 1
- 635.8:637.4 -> -7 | 7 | 0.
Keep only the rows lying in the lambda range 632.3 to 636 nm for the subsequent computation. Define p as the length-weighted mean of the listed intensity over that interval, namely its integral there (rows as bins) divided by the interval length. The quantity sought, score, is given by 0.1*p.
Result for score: 0.95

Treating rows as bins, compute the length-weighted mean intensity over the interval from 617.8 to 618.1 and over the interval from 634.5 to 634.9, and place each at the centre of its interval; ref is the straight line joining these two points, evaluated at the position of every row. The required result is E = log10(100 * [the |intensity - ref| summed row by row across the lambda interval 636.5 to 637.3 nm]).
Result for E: 1.82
